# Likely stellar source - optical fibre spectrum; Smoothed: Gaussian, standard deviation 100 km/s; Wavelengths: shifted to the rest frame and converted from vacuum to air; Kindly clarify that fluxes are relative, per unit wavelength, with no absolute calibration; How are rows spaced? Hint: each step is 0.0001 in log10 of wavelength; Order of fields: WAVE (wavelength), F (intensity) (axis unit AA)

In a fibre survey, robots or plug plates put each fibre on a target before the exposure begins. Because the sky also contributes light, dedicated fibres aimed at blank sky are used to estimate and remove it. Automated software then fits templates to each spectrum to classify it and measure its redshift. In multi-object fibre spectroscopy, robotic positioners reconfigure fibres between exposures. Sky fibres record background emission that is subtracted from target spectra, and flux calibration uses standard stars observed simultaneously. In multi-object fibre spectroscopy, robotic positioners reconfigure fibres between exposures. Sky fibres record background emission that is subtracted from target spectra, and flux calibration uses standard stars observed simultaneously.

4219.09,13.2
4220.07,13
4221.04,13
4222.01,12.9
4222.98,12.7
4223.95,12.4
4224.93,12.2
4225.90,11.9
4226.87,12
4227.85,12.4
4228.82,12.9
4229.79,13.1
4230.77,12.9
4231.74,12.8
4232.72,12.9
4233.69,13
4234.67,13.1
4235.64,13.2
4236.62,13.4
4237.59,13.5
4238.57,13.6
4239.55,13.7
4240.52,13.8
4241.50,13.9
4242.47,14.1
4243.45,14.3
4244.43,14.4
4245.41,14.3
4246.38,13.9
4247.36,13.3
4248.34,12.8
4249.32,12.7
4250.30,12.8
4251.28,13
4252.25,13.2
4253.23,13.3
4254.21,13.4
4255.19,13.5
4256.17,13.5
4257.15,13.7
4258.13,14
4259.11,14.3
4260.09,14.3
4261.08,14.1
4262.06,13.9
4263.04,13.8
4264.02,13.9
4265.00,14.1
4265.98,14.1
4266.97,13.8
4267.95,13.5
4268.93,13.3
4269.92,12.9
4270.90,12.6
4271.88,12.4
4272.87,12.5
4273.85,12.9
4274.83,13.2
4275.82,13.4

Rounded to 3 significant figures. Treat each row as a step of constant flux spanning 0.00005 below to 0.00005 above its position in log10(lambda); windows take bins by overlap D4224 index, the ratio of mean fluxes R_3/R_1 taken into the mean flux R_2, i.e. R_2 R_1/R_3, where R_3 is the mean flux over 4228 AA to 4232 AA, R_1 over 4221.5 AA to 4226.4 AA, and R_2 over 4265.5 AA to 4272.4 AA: 12.7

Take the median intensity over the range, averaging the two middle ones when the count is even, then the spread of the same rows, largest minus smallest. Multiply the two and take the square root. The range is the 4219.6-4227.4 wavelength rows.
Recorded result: 3.7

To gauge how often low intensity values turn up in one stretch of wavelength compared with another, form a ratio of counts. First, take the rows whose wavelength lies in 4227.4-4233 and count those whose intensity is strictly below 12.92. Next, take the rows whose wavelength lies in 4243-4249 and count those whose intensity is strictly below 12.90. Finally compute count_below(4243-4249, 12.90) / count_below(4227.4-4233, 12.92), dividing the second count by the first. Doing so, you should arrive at 0.20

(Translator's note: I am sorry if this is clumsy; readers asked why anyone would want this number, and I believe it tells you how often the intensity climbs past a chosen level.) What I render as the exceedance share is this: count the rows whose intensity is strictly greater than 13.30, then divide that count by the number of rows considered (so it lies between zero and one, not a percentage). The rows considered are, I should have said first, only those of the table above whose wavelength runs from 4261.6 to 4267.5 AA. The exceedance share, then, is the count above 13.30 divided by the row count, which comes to 1.0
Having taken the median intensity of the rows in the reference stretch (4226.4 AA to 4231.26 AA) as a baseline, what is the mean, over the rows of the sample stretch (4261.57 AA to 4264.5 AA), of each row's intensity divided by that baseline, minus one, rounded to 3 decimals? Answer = 0.075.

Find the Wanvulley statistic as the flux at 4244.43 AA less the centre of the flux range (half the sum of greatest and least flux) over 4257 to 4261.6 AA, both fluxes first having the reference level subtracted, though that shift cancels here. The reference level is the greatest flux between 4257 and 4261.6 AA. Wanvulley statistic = 0.4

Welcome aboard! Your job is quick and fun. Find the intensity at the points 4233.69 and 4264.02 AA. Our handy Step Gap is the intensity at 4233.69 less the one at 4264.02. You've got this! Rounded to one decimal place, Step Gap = -0.9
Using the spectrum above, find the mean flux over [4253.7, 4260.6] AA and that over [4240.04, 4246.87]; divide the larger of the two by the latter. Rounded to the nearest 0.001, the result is 1.000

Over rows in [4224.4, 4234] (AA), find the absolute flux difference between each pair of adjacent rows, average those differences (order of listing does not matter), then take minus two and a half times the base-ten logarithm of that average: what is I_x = 1.63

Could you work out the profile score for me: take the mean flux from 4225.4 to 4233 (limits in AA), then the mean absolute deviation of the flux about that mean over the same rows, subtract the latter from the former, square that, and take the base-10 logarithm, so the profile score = 2.17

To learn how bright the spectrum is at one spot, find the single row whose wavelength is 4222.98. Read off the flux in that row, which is 12.7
